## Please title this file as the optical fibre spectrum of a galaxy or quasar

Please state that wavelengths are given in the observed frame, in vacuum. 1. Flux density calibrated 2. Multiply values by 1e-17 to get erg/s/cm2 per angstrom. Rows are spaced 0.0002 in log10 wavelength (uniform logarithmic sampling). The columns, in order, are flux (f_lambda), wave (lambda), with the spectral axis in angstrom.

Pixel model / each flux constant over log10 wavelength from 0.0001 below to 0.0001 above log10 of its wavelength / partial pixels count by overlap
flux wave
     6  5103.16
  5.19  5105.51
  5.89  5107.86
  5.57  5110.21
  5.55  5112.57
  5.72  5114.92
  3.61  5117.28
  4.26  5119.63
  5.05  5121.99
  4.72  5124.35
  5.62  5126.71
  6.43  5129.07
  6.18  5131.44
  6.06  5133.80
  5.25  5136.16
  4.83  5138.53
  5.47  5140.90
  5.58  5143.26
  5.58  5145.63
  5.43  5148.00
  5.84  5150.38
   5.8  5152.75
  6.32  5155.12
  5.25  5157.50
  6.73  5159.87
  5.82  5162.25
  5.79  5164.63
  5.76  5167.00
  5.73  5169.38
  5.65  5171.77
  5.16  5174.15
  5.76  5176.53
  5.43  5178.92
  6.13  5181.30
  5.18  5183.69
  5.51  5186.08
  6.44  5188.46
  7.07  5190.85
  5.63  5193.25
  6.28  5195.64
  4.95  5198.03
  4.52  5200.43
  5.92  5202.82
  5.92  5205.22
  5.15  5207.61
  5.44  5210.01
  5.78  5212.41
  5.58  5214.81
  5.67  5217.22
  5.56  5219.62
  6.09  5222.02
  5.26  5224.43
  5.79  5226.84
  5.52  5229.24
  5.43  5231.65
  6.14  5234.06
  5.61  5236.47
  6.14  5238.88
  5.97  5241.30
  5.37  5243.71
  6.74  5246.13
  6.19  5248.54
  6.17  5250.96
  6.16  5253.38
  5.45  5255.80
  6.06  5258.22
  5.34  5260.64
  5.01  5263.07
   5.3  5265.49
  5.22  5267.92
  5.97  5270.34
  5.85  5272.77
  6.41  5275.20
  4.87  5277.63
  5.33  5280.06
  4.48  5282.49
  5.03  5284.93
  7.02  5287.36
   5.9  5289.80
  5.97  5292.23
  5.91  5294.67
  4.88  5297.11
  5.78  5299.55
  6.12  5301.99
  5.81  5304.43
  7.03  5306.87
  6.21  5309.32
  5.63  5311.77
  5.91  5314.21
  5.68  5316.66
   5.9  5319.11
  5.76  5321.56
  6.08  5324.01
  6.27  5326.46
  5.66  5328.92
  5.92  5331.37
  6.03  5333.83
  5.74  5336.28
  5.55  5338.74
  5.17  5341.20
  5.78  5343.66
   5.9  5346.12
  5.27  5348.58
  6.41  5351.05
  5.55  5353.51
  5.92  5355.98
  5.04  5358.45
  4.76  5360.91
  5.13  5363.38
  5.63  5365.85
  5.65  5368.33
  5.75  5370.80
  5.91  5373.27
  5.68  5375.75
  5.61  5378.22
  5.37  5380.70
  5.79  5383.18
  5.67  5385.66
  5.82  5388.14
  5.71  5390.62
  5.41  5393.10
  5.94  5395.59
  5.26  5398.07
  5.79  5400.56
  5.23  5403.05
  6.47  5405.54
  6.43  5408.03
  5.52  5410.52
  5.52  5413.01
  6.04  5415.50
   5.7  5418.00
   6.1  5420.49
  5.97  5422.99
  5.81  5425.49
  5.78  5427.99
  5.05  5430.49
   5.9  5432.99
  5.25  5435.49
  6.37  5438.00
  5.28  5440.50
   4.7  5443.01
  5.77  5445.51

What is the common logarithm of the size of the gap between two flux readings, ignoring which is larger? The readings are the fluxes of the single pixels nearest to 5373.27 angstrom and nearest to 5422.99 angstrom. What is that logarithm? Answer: -1.2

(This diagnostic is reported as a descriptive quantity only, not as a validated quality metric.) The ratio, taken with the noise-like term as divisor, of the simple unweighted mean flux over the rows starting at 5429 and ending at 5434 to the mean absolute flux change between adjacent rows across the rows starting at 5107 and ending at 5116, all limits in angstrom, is 32.2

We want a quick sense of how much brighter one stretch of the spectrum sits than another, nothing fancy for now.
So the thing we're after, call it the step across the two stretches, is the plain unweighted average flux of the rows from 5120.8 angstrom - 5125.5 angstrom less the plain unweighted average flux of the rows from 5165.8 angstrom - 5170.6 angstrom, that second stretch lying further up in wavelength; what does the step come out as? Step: -0.9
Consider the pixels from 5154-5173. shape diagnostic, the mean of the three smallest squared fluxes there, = 30.8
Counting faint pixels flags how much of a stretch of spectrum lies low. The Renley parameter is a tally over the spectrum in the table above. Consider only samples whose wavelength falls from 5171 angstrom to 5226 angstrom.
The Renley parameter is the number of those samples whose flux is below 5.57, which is 10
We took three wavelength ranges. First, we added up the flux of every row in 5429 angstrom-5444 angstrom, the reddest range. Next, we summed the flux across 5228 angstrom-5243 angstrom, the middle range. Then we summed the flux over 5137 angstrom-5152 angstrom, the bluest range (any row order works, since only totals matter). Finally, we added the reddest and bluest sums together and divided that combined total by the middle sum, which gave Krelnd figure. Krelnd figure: 1.88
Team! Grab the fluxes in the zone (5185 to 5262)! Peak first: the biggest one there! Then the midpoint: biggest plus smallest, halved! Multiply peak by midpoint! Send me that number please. 41.0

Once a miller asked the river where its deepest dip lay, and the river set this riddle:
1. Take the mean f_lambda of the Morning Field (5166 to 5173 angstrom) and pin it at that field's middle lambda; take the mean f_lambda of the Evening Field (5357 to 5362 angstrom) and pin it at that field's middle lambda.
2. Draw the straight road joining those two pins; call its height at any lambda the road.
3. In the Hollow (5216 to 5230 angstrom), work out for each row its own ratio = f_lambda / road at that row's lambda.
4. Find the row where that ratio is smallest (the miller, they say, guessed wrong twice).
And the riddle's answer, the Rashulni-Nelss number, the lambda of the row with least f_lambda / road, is 5224.43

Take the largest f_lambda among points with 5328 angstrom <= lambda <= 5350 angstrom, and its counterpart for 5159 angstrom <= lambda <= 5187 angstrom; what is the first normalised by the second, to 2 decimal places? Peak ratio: 0.90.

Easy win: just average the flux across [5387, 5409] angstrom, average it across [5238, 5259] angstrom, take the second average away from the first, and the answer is -0.2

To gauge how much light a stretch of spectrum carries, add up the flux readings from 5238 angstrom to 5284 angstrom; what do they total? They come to 108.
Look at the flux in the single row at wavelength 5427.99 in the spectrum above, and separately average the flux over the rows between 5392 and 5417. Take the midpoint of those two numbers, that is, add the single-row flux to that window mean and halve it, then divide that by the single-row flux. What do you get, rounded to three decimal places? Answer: 0.998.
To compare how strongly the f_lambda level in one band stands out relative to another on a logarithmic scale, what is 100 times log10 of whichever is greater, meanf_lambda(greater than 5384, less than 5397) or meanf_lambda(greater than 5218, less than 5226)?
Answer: 75.7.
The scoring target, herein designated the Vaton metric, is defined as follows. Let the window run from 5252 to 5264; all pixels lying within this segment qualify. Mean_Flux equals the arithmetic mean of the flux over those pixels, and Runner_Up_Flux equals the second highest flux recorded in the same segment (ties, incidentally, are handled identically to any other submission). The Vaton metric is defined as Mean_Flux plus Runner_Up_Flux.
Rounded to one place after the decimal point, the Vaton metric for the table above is 11.7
